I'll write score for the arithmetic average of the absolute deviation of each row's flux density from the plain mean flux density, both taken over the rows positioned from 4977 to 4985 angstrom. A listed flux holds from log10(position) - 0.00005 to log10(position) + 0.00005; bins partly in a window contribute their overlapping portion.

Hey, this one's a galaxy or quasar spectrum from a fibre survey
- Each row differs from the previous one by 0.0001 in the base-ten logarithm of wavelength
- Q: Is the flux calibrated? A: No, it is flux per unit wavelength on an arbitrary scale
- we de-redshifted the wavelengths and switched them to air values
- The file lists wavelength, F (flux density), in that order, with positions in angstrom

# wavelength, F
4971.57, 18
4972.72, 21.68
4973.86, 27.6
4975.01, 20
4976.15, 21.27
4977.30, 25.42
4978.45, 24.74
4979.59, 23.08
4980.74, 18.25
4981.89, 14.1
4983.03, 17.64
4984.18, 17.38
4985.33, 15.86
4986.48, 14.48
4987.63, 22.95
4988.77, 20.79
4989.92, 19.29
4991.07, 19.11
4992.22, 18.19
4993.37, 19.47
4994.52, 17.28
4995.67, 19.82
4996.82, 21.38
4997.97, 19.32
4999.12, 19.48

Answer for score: 3.7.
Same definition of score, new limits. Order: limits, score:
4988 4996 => 0.8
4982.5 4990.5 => 2.3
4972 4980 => 2.2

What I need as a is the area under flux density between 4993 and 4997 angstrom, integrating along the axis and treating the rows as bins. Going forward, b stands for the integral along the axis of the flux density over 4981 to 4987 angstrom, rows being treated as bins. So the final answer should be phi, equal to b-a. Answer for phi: 19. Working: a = 77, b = 96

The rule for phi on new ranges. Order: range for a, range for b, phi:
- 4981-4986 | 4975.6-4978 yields -26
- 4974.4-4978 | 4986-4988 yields -43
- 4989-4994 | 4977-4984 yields 46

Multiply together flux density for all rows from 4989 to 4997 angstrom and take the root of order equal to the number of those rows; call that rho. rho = 19.2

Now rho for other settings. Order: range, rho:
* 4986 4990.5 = 19.1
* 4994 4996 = 18.5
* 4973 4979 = 23.6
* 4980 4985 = 16.8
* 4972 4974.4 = 24.5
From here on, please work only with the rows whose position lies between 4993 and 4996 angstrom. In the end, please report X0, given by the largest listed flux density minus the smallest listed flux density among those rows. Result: 2.5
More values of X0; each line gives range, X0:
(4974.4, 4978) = 5.4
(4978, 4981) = 6.5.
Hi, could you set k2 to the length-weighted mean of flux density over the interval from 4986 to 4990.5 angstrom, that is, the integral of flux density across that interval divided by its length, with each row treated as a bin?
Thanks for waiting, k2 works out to 19.5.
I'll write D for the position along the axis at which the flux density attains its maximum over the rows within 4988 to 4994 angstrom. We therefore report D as 4988.77 angstrom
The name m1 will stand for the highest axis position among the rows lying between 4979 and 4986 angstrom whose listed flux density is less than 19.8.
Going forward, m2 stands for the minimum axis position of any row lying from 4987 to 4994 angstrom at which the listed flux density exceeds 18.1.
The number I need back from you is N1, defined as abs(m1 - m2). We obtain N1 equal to 2.3 angstrom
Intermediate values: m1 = 4985.33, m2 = 4987.63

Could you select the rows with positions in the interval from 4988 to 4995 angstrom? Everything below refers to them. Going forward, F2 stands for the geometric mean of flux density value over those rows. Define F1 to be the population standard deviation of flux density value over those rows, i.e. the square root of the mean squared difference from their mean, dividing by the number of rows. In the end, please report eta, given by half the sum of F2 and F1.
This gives 10.0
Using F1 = 1.09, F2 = 19.0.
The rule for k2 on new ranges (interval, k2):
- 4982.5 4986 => 16.9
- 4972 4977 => 22.6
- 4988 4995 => 19.2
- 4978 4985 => 19.0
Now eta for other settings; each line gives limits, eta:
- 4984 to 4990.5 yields 10.6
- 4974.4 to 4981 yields 12.3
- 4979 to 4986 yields 10.1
